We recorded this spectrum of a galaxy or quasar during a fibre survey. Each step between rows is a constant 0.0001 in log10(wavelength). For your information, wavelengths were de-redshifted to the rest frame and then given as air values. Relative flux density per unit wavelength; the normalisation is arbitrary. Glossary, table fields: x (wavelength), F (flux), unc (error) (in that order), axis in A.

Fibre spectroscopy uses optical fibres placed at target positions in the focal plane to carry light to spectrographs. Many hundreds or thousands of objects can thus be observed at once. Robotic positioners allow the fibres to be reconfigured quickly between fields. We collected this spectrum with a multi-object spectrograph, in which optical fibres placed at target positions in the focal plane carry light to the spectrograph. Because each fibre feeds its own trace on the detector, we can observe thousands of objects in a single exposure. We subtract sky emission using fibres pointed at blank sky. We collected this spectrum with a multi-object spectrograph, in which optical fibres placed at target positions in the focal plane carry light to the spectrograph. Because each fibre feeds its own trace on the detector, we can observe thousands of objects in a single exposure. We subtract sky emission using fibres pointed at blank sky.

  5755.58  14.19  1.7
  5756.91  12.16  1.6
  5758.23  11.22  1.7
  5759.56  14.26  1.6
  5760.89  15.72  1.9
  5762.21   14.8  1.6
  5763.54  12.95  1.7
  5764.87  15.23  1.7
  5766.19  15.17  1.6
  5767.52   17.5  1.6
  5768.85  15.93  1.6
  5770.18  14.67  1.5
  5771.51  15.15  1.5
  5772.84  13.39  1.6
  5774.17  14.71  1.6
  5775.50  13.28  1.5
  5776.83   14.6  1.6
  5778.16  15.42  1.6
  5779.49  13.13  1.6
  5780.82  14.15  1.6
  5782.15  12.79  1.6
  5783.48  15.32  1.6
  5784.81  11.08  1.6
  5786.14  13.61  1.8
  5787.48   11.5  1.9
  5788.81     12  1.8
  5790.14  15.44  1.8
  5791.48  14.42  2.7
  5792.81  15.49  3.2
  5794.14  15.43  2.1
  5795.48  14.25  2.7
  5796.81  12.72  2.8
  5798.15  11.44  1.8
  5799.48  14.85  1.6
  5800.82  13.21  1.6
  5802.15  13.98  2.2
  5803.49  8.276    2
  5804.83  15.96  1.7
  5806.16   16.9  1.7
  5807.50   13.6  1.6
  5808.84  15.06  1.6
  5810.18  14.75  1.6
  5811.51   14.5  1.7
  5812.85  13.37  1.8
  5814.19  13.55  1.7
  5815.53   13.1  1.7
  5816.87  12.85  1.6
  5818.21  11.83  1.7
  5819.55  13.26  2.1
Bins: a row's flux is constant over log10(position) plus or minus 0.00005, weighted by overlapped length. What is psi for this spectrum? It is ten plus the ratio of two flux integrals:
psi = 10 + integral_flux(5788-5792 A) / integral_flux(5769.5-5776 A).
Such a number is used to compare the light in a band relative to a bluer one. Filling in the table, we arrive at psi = 10.6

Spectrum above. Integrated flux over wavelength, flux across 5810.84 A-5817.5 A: 90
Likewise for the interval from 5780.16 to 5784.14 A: 56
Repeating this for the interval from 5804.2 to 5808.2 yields 62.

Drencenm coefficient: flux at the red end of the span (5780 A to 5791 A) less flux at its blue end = 1.3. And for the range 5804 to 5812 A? -1.5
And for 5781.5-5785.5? -1.7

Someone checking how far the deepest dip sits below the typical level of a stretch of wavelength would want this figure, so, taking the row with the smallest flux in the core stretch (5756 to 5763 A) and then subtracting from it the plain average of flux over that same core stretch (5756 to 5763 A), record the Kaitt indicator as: -2.41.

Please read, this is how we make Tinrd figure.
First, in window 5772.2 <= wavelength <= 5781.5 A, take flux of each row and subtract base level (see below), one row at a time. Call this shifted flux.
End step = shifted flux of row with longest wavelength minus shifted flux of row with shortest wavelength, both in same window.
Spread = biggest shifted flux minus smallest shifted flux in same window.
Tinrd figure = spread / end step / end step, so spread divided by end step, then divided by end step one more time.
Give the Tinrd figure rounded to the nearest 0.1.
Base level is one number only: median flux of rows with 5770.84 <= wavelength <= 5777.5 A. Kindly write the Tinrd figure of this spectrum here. 4.0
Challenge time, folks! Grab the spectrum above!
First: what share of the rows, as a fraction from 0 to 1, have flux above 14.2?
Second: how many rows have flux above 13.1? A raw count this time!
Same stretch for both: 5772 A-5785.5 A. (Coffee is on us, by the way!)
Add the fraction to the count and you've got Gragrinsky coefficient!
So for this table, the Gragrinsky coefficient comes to 8.4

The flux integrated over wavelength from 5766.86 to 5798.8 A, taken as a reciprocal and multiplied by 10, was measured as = 0.022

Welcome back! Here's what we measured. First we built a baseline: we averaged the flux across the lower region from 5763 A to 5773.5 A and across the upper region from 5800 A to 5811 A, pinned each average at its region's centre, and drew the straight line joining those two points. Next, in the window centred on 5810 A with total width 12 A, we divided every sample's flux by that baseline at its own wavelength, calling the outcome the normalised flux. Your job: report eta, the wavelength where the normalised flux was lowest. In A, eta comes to 5815.53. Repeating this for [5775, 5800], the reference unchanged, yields 5784.81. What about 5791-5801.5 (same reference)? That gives 5798.15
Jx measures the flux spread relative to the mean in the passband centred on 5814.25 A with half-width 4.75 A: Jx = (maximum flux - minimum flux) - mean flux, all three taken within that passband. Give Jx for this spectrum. -11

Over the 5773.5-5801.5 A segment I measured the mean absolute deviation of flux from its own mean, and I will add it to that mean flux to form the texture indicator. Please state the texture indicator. 15.0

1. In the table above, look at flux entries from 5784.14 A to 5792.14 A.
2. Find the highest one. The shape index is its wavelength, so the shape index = 5790.14 A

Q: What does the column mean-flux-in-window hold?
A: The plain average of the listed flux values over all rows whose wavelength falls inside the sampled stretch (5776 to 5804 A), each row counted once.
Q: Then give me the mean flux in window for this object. 13.5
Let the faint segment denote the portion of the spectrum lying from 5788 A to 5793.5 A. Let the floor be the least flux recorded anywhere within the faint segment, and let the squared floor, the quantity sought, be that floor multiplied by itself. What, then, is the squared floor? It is 144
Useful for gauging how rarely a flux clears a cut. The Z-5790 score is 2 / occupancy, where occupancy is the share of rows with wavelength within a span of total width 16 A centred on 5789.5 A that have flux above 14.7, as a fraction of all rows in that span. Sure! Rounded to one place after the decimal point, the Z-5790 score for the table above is 6.0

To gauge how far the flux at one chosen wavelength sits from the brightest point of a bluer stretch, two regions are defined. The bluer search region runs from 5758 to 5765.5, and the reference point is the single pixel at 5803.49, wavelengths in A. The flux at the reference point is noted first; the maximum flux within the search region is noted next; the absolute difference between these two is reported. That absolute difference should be 7.4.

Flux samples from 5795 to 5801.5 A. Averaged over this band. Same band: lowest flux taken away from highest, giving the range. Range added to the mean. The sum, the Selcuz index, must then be 16.7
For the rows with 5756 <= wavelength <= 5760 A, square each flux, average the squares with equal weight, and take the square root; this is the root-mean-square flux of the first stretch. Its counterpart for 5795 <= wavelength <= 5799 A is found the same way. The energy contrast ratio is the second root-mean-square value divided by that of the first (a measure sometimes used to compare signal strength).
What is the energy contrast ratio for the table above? 1.02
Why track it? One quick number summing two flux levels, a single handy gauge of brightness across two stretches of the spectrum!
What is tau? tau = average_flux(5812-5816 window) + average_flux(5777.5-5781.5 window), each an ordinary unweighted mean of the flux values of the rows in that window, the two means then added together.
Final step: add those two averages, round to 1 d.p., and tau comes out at 27.6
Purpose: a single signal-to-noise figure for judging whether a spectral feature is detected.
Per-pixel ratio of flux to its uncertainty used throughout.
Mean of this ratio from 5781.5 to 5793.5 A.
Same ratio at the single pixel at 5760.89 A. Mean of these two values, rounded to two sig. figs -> 7.7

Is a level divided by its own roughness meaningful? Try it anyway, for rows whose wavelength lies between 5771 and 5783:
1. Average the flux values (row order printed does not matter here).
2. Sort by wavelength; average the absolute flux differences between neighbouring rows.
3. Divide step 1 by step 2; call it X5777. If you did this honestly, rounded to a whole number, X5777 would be 10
